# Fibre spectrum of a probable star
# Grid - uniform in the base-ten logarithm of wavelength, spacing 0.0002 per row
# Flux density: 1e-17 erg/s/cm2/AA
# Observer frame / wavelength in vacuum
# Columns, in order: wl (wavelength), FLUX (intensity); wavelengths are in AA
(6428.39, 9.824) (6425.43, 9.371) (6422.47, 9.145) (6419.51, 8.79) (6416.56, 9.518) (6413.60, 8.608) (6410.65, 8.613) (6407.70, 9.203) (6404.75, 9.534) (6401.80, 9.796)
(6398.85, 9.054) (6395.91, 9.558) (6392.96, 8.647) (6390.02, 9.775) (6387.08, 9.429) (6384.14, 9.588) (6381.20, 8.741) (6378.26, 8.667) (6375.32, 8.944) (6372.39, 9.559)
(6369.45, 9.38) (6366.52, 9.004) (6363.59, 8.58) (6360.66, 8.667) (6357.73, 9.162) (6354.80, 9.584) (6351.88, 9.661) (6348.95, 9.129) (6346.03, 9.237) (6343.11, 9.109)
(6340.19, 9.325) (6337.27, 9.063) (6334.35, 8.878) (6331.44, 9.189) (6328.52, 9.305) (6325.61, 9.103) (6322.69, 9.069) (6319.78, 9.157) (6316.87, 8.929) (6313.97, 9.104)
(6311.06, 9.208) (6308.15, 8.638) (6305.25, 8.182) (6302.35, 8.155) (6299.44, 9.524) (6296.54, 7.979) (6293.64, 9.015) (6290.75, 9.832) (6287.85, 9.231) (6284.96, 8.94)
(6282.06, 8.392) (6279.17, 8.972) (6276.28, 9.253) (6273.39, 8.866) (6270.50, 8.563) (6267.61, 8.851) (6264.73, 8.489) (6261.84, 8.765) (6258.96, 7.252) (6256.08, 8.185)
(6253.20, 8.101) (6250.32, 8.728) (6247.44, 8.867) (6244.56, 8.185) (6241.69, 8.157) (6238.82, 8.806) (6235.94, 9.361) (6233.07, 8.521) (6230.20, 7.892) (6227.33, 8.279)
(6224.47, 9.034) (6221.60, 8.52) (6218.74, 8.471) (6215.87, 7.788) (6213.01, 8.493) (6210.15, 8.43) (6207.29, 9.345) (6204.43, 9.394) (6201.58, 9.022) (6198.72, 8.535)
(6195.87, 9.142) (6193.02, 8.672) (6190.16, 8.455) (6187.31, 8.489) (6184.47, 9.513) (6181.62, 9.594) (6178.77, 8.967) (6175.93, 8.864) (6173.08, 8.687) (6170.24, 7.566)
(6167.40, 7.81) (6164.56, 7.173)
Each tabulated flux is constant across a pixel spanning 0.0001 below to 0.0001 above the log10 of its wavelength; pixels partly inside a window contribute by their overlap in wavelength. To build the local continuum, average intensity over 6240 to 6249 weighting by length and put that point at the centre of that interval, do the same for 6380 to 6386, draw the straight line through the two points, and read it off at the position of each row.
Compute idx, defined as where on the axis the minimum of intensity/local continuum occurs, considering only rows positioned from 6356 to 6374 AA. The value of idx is 6363.59 AA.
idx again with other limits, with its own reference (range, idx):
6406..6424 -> 6413.60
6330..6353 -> 6334.35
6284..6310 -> 6296.54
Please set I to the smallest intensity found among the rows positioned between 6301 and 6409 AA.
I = 8.155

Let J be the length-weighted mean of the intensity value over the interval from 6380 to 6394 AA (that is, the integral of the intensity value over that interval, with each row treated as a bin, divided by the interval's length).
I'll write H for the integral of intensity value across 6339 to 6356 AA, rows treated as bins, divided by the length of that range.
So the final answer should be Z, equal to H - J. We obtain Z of 0.07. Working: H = 9.34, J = 9.3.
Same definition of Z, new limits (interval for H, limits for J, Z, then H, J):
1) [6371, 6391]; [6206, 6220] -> 0.74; 9.23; 8.5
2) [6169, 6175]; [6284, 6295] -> -1.08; 8.20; 9.3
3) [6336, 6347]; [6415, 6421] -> 0.04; 9.18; 9.1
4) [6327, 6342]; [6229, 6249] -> 0.60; 9.15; 8.5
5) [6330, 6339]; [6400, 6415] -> -0.10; 9.05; 9.2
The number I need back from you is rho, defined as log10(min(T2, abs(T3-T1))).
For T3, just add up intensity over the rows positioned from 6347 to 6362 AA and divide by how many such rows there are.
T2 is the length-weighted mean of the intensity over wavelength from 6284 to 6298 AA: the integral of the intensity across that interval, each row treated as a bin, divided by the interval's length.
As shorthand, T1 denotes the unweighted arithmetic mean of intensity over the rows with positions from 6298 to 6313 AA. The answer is -0.30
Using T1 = 8.74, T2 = 9.01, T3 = 9.24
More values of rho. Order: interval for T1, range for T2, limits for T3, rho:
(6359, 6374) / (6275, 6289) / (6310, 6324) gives -1.26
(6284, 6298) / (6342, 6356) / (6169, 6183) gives -0.58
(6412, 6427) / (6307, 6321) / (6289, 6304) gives -0.73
